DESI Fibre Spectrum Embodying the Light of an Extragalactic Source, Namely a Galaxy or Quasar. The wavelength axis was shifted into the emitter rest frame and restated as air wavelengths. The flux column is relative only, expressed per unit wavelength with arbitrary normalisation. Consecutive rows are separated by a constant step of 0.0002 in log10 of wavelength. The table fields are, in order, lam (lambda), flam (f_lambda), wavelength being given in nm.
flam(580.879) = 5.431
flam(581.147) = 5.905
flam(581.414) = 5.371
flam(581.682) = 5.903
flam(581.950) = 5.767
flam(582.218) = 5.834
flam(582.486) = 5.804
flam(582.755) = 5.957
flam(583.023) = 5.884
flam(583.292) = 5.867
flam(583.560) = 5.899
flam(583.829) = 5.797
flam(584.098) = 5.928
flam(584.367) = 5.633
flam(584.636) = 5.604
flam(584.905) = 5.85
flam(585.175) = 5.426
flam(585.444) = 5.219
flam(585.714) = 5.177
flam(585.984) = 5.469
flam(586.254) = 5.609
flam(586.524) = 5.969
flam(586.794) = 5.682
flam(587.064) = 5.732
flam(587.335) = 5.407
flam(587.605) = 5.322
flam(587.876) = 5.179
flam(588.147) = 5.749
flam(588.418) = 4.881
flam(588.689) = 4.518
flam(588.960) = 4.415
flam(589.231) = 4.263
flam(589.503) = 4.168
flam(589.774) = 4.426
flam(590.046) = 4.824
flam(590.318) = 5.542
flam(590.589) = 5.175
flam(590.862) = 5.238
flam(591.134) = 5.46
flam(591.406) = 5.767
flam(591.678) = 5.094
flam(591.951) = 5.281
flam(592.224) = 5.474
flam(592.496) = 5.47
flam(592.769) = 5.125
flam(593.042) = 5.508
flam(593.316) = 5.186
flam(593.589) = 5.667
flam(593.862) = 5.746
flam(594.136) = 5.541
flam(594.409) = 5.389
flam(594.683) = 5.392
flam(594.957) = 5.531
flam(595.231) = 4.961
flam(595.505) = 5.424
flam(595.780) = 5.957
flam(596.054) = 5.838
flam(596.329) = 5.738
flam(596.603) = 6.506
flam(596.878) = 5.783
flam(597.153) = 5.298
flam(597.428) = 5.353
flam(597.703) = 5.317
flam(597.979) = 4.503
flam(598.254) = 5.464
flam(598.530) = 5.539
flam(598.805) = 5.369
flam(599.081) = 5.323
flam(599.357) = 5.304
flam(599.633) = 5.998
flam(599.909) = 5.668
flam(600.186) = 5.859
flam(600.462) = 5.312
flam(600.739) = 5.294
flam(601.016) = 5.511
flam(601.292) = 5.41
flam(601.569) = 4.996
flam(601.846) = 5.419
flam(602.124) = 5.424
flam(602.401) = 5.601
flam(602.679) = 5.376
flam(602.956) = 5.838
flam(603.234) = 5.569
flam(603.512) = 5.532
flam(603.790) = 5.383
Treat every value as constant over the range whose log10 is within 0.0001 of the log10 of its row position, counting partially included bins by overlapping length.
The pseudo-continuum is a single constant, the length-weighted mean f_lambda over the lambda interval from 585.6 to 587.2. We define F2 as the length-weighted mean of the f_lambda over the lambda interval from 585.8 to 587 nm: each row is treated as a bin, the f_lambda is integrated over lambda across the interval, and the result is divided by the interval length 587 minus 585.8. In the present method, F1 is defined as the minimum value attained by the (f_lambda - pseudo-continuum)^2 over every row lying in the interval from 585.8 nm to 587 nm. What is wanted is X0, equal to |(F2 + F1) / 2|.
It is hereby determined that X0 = 2.83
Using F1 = 0.0000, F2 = 5.67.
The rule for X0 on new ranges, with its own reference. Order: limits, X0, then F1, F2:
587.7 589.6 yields 2.39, 0.0191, 4.76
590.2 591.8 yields 2.69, 0.0047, 5.38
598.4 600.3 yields 2.79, 0.0033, 5.58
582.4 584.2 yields 2.96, 0.0347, 5.88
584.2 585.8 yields 2.75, 0.0000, 5.50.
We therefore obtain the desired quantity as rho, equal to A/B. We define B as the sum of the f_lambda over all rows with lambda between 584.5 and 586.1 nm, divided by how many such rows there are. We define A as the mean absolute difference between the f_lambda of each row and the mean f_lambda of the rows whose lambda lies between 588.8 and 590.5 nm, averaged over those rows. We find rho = 0.07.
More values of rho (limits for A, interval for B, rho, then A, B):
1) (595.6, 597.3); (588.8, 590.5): 0.05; 0.25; 4.61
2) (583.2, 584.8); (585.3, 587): 0.02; 0.11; 5.52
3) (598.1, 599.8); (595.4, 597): 0.03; 0.18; 5.87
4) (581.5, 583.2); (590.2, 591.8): 0.01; 0.06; 5.38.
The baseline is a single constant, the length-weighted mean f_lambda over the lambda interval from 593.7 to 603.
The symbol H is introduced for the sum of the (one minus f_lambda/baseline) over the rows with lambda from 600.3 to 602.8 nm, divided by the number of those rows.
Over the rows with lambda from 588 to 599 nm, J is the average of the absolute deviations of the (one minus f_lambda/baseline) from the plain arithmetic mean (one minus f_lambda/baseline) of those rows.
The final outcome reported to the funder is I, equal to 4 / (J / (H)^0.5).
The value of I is 9.0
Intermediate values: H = 0.023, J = 0.067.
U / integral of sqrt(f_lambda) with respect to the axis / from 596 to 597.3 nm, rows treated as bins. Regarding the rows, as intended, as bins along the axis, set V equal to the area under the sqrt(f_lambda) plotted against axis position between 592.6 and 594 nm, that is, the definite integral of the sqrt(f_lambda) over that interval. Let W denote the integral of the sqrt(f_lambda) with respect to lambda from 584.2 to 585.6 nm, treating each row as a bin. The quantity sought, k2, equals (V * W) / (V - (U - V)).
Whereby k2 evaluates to 3.17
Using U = 3.14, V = 3.27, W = 3.30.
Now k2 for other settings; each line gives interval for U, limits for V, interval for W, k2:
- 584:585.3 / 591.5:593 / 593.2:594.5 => 2.77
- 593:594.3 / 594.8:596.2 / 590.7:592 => 2.81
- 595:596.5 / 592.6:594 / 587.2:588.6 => 3.52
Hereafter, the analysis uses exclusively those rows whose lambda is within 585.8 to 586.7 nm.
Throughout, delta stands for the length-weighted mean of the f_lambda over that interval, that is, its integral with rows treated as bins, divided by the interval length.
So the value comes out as 5.65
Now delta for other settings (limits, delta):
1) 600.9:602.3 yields 5.36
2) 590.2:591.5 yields 5.43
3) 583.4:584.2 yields 5.88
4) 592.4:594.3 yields 5.46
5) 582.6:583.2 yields 5.91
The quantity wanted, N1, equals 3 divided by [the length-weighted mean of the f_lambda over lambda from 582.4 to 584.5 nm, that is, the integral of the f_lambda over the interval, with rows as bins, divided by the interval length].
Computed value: 0.513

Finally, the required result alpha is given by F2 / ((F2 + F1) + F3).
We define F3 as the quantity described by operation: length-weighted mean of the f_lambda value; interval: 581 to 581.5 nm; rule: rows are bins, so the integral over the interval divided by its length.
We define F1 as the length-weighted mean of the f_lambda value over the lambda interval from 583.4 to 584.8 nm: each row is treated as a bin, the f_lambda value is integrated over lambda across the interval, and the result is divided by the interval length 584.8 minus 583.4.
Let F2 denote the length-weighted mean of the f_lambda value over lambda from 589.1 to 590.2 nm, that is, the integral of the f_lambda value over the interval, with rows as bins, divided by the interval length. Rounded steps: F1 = 5.78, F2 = 4.4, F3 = 5.66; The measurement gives 0.279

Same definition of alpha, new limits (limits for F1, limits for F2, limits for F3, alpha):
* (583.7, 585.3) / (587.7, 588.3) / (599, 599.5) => 0.330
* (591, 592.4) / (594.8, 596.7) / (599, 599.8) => 0.341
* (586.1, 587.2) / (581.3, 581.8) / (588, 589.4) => 0.349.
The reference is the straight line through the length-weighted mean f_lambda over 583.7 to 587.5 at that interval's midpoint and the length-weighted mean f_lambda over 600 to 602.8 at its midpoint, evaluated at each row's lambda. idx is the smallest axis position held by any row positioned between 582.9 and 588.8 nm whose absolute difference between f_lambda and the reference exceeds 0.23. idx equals 583.023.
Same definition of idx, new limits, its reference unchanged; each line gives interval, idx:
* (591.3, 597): 591.678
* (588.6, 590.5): 588.689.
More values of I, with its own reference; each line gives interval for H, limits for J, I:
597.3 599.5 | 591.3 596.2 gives 21.5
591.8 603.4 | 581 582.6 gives 8.5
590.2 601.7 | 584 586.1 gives 8.3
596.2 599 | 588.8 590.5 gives 2.4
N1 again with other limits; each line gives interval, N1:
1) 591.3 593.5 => 0.559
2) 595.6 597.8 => 0.524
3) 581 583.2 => 0.517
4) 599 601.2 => 0.542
